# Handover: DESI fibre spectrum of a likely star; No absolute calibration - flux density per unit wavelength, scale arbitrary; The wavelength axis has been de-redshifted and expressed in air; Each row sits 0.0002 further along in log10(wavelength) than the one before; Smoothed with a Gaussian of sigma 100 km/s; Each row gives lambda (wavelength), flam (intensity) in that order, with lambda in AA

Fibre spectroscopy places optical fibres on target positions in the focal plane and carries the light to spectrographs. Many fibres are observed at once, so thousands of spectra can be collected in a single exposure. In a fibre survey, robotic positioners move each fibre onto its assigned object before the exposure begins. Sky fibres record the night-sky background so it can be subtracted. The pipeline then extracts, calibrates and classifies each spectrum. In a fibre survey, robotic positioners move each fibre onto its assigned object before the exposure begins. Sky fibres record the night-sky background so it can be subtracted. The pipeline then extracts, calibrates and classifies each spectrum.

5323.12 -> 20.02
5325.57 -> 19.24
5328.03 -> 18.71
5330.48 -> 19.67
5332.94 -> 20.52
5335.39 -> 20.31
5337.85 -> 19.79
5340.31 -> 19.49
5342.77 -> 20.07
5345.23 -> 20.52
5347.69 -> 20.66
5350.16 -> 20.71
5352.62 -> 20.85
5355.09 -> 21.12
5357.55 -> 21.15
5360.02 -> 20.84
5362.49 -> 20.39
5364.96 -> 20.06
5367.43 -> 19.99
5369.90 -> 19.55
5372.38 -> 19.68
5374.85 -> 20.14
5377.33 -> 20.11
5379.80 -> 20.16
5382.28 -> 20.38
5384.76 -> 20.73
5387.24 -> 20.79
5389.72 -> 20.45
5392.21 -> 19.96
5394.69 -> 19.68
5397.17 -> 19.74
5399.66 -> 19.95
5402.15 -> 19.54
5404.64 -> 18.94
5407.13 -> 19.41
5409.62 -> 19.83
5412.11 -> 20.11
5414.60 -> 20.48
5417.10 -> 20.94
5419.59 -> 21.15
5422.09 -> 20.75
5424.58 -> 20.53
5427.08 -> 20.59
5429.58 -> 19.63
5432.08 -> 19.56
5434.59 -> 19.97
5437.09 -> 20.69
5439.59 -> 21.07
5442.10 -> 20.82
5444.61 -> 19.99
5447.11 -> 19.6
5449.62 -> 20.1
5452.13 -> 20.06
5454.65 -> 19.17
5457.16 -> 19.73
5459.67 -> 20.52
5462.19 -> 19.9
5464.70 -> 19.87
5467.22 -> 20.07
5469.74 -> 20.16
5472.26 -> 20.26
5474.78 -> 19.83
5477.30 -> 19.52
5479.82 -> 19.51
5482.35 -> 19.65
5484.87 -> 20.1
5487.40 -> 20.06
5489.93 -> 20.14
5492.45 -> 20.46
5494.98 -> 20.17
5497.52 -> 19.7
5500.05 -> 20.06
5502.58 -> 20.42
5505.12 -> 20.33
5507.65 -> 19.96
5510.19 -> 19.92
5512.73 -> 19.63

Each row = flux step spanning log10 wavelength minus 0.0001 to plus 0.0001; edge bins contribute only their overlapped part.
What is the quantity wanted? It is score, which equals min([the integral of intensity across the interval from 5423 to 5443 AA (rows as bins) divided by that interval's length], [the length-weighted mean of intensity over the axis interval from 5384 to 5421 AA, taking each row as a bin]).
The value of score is 20.11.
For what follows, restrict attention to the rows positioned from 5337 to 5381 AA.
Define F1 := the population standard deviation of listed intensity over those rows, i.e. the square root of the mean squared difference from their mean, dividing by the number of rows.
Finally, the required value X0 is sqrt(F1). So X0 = 0.71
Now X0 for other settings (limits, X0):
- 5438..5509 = 0.63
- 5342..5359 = 0.59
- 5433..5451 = 0.71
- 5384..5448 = 0.76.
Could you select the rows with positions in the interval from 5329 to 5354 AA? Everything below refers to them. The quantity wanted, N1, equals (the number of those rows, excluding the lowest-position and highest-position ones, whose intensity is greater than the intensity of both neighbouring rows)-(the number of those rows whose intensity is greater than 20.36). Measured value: -4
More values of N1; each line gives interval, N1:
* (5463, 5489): 2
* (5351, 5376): -4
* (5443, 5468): 1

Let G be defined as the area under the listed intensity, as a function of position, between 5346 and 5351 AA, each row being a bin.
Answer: 103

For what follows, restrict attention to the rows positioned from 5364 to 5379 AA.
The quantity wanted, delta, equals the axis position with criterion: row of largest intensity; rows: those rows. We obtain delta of 5374.85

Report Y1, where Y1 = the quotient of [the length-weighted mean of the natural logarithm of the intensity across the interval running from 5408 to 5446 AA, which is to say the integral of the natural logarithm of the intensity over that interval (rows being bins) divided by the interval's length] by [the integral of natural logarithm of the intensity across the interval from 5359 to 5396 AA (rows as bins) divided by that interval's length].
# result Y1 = 1.00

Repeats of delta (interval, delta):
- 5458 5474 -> 5459.67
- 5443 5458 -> 5449.62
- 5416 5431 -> 5419.59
